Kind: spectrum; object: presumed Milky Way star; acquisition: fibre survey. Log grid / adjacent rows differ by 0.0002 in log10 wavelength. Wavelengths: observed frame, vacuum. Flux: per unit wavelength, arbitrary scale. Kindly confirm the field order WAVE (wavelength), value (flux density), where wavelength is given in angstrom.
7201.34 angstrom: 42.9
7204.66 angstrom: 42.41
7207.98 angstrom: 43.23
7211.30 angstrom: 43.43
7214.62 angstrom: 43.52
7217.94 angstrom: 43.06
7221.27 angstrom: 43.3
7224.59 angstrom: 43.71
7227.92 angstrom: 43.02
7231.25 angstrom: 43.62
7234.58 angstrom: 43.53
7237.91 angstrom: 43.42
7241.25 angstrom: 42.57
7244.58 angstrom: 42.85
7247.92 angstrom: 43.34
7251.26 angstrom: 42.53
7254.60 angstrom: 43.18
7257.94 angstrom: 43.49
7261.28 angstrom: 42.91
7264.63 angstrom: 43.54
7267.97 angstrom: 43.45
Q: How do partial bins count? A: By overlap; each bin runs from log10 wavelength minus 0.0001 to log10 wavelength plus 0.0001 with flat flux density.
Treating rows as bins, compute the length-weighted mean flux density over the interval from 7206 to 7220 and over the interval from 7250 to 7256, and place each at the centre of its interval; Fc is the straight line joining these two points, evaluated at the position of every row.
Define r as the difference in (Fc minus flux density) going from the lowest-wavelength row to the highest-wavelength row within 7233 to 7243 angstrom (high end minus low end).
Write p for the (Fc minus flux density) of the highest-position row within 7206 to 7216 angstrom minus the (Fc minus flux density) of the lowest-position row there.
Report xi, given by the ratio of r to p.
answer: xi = -2.5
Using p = -0.4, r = 0.89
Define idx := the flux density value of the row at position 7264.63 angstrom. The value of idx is 43.54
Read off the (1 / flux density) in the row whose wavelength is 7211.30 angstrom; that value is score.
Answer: 0.0230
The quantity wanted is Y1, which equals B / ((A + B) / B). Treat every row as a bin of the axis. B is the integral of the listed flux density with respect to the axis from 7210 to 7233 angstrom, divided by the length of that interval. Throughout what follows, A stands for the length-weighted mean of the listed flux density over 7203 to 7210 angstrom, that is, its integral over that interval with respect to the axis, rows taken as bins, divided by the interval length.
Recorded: 21.83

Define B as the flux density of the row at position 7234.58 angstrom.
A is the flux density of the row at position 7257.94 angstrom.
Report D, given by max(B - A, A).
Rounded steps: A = 43.49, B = 43.53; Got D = 43.5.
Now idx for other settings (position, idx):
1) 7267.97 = 43.45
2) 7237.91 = 43.42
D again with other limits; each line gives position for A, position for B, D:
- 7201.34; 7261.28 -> 42.9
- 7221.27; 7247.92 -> 43.3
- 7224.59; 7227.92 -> 43.7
